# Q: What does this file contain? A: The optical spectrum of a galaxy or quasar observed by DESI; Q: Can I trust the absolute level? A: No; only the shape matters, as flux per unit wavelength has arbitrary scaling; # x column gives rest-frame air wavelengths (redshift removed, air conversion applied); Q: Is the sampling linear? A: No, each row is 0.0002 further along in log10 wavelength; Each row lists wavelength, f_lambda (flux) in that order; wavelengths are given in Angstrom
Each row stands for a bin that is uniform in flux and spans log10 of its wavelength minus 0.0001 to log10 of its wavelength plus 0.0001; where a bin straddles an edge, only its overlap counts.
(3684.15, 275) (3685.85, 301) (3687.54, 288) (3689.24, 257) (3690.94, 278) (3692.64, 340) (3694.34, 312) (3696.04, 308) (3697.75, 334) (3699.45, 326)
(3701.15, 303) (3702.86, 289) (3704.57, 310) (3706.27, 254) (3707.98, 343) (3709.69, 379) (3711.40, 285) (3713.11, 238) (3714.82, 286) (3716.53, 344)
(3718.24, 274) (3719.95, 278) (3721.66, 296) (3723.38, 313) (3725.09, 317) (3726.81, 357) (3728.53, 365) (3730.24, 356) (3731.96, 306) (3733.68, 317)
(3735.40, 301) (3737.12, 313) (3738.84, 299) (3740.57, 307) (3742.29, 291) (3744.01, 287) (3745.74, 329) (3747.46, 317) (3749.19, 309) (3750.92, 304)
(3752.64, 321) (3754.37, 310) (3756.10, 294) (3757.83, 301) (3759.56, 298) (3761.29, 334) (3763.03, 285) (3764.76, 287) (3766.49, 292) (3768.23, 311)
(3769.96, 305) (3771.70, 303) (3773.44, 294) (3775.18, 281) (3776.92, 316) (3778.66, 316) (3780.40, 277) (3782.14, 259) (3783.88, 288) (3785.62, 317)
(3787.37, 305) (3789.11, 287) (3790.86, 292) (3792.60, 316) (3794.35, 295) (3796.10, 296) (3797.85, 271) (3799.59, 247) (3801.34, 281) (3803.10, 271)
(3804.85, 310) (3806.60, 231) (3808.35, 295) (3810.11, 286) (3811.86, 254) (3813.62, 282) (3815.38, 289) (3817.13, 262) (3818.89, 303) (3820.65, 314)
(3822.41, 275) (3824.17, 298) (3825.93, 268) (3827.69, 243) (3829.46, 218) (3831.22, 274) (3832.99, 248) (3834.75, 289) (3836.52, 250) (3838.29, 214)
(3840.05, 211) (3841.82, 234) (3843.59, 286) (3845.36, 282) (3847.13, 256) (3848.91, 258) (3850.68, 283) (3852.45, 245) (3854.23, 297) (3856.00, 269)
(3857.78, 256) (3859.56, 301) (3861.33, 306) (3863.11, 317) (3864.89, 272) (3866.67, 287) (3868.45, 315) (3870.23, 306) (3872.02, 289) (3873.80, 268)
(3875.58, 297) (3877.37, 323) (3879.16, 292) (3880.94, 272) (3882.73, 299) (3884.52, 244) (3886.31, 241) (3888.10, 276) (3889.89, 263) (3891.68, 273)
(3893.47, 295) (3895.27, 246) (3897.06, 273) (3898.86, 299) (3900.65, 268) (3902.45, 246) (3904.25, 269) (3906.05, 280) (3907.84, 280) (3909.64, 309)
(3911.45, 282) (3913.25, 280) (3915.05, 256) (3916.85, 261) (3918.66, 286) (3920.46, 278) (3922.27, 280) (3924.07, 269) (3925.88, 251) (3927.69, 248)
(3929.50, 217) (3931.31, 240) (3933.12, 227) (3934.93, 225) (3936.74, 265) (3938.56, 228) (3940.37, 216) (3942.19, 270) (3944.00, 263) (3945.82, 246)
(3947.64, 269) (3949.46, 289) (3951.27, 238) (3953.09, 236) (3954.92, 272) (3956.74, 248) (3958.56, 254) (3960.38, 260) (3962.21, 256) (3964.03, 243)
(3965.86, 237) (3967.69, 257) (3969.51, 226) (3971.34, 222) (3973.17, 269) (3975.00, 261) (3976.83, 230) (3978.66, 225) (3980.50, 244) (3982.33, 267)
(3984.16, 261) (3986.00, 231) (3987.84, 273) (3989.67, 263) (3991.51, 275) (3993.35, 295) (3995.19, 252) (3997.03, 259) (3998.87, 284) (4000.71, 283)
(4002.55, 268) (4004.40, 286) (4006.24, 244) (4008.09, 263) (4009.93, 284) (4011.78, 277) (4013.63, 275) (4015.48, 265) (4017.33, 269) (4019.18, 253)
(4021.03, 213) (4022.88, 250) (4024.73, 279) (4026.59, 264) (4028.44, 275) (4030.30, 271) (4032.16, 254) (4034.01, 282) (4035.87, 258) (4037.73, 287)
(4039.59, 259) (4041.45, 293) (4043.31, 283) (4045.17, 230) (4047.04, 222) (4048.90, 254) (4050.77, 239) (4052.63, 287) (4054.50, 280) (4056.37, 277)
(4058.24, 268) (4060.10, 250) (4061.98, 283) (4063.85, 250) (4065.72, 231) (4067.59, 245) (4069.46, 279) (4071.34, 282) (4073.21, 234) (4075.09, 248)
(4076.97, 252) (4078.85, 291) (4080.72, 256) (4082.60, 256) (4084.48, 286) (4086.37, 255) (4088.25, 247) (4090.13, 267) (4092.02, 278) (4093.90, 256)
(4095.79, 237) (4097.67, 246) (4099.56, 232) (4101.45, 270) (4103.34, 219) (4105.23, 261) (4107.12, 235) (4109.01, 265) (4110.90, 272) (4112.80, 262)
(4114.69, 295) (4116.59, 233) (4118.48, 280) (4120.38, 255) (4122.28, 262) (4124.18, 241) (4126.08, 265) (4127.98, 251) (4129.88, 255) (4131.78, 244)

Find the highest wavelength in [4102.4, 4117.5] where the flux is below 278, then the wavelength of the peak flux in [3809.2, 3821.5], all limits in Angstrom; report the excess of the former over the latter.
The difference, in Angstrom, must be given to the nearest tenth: 295.9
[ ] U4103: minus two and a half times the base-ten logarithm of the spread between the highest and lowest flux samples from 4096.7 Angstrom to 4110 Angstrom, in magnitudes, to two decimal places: -4.27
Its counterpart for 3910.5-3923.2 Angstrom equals -3.69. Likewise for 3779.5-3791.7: -4.41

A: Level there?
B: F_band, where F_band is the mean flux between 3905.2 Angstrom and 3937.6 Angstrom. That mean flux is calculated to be 263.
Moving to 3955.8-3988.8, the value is 248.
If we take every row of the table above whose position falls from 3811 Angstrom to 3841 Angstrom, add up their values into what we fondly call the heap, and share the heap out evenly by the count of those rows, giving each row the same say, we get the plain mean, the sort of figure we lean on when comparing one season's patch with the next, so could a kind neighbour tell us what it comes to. 264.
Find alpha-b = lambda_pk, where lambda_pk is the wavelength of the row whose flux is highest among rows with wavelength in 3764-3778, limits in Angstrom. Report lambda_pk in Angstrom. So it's 3776.92 Angstrom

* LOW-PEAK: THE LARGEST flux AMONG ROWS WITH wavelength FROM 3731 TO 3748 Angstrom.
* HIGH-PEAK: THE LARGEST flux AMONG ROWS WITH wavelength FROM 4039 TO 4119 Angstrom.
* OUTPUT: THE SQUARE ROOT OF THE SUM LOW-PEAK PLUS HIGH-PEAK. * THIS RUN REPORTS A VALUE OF 25.0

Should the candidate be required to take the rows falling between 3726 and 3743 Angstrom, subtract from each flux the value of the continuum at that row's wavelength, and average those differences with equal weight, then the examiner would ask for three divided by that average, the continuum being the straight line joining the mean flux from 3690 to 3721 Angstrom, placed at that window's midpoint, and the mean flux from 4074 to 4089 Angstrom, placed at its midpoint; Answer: 0.15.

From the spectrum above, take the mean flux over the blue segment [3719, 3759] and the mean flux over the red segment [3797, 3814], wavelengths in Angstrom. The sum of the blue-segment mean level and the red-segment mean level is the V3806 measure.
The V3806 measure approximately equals 585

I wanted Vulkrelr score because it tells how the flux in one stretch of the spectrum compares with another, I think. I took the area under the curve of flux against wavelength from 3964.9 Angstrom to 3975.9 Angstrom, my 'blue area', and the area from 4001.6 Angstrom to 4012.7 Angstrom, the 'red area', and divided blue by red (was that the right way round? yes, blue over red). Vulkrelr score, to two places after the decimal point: 0.90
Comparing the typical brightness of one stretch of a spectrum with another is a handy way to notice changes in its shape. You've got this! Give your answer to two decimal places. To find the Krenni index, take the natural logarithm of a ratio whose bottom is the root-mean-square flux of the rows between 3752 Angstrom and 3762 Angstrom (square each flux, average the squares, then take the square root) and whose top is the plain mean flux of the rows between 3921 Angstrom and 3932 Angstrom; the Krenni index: -0.21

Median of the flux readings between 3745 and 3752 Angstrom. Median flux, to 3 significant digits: 313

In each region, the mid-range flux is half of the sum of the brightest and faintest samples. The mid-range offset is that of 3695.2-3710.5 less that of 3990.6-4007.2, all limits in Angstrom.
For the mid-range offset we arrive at 47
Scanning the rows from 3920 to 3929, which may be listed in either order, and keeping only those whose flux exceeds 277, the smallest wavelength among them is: 3920.46 Angstrom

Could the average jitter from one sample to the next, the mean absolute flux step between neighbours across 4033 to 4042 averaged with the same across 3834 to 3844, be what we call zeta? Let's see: 30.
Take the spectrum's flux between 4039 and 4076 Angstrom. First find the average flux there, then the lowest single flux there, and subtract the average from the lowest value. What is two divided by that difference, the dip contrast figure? -0.053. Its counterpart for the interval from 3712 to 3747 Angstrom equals -0.028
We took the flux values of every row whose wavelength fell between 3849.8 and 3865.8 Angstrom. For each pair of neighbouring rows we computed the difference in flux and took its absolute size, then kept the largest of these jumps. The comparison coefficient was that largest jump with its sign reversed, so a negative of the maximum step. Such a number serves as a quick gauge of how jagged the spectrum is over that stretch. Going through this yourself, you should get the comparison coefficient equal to -52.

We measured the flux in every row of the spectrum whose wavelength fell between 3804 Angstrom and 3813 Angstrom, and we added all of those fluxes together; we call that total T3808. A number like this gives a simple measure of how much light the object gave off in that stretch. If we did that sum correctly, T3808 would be 1376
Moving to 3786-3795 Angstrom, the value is 1495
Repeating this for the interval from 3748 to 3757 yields 1538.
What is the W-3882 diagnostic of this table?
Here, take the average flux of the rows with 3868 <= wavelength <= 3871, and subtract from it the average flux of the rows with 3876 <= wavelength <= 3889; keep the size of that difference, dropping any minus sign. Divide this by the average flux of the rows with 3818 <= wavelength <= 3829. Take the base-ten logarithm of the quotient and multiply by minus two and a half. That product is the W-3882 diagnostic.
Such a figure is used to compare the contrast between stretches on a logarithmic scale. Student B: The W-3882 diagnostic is 2.4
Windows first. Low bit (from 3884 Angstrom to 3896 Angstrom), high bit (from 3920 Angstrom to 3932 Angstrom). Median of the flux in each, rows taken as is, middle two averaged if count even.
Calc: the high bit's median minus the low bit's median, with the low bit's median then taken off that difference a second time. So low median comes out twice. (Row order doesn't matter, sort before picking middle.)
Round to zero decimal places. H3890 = -275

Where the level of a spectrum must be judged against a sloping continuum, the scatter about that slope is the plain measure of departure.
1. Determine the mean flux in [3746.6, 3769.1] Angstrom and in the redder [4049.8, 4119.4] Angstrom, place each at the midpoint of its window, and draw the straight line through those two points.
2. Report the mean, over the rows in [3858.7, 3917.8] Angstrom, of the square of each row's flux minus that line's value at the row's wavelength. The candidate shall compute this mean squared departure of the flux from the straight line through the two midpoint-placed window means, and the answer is 461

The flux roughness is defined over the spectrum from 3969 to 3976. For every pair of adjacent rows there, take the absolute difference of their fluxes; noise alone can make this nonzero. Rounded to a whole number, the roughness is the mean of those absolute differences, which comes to 20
